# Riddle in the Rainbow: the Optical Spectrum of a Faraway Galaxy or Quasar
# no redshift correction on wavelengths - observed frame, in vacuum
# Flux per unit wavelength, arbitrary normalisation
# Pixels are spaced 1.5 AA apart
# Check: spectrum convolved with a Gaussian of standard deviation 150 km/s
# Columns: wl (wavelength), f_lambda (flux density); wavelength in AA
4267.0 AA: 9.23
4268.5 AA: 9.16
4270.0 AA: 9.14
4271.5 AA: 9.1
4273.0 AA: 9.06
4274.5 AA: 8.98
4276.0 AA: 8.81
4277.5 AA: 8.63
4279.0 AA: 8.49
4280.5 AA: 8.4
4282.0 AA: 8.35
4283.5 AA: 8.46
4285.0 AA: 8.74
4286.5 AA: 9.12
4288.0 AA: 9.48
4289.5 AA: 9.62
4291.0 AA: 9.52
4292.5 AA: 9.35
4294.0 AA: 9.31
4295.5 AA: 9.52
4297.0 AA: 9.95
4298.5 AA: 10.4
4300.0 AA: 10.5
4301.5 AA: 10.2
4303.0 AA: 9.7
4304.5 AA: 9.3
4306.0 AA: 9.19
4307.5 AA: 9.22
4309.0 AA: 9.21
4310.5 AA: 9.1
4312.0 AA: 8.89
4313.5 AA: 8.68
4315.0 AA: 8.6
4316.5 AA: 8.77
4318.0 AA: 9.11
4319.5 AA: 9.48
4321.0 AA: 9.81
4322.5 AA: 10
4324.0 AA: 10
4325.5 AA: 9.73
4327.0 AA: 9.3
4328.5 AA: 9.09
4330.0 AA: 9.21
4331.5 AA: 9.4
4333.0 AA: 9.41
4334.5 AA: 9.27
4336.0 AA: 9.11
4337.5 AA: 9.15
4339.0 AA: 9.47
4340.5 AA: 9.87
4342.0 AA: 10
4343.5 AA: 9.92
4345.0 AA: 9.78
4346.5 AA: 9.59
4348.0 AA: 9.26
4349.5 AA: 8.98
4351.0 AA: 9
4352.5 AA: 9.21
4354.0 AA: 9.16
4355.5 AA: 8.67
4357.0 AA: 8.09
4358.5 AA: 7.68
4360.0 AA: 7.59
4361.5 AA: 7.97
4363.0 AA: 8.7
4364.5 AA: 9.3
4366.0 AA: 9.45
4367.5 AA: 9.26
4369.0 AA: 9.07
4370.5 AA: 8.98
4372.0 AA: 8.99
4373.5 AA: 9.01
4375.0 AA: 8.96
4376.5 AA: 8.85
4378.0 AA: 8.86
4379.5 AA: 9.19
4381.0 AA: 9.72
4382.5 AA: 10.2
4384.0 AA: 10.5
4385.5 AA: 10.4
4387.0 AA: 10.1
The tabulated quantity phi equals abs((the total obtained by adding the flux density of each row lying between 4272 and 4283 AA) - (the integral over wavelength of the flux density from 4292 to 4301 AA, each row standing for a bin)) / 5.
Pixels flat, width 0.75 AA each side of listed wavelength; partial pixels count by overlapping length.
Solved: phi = 6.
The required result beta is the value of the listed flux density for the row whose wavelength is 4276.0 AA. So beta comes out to 8.81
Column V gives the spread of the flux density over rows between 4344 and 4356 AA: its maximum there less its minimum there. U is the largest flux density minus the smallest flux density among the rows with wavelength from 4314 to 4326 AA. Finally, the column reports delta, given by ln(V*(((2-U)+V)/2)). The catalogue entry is -0.1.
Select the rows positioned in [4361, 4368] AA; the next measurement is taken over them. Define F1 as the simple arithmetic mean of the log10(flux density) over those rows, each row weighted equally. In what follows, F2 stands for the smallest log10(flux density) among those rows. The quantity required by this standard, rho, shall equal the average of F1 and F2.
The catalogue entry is 0.926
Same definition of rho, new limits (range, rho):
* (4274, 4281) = 0.931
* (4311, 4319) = 0.940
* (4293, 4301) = 0.983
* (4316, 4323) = 0.959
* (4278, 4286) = 0.925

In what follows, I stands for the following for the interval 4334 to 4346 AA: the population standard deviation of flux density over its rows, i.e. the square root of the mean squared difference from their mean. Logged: 0.3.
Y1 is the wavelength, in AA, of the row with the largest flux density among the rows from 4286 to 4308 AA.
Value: 4300.0 AA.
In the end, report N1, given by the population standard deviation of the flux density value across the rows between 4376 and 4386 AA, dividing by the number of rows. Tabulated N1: 0.66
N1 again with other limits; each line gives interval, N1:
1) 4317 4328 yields 0.32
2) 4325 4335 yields 0.19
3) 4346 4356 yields 0.26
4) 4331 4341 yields 0.24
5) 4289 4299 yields 0.36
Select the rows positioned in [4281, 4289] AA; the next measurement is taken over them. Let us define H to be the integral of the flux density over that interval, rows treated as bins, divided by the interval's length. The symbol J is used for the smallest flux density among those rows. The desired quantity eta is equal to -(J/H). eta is -0.94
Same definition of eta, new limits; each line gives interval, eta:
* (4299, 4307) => -0.94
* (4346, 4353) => -0.98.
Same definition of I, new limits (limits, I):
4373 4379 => 0.1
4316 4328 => 0.4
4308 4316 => 0.2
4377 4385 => 0.6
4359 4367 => 0.7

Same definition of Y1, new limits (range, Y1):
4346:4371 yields 4346.5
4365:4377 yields 4366.0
